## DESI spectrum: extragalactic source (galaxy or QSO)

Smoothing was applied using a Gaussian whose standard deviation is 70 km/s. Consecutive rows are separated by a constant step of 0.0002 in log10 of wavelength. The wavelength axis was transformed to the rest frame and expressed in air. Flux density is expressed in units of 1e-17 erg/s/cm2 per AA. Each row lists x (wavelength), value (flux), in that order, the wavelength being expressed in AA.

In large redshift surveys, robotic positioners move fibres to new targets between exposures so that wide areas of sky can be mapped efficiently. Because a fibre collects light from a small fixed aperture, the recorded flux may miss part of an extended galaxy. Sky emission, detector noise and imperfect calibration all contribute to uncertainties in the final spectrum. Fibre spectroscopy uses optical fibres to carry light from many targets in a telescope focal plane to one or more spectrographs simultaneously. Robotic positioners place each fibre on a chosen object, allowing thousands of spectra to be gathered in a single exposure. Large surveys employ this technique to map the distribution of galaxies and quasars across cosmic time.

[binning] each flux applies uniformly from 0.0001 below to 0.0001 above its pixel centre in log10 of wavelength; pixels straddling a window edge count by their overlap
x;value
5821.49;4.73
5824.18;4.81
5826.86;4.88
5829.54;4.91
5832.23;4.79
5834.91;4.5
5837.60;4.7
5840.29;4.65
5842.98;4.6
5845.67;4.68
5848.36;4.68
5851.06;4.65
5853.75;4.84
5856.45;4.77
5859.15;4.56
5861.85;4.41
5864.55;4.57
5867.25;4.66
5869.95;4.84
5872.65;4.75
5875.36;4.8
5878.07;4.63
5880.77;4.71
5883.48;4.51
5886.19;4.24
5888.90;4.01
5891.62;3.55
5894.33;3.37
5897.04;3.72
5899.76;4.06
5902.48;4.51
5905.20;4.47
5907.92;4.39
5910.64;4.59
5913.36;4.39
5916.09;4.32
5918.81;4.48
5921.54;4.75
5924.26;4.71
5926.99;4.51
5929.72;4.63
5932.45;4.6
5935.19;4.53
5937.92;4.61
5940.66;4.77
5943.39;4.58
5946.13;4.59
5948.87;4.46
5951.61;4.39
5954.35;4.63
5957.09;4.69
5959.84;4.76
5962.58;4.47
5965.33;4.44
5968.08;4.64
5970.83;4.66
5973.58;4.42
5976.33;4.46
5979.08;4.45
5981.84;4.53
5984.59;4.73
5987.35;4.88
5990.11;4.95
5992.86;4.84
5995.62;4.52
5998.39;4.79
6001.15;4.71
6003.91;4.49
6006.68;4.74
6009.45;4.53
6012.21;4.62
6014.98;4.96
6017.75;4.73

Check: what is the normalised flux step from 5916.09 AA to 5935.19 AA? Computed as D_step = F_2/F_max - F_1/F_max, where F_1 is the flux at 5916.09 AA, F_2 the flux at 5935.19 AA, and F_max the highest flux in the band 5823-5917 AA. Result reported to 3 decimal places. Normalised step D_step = 0.043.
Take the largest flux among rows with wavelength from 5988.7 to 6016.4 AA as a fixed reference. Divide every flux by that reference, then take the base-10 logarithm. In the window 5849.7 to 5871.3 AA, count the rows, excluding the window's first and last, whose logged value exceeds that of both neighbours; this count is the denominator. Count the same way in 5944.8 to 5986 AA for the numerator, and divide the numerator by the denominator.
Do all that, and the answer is 3.0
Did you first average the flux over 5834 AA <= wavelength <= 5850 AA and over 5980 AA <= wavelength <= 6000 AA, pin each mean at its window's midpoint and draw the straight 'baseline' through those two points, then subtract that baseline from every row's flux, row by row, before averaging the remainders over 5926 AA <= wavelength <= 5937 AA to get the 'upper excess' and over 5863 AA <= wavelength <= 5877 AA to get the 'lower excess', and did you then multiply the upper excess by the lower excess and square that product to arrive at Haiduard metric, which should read 0.0001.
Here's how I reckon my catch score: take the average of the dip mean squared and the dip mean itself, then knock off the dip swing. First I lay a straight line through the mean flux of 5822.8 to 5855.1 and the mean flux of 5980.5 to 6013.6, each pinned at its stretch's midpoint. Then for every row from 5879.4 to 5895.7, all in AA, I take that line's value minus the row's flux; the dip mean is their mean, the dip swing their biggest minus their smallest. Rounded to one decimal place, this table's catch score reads -0.8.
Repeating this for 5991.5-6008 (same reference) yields -0.3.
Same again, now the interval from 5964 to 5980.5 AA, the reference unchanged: -0.1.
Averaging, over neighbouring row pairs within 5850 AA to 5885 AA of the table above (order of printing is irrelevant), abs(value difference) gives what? 0.137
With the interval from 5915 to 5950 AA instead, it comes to 0.122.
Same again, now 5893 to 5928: 0.200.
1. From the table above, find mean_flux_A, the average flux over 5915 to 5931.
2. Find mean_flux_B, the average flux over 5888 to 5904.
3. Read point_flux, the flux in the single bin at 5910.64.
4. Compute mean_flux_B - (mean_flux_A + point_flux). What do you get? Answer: -5.3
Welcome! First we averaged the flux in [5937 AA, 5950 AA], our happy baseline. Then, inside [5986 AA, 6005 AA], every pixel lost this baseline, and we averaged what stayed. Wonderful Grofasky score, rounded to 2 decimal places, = 0.14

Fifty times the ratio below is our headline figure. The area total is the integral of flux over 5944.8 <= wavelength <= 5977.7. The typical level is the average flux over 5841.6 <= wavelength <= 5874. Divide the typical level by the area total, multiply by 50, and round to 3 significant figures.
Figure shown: 1.56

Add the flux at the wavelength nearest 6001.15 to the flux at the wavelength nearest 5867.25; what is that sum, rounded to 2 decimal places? 9.37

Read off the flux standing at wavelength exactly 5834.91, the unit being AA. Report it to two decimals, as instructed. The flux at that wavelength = 4.50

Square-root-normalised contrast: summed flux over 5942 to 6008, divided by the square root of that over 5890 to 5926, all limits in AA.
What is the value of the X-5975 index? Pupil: 15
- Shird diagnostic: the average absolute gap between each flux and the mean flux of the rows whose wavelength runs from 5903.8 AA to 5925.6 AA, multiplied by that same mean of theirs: 0.58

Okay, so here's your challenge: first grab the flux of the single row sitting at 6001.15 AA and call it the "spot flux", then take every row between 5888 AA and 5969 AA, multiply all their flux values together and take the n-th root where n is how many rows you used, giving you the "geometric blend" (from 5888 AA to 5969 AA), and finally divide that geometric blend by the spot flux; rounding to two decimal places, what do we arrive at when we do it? 0.94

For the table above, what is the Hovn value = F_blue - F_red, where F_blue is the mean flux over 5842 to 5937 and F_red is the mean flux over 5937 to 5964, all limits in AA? -0.12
